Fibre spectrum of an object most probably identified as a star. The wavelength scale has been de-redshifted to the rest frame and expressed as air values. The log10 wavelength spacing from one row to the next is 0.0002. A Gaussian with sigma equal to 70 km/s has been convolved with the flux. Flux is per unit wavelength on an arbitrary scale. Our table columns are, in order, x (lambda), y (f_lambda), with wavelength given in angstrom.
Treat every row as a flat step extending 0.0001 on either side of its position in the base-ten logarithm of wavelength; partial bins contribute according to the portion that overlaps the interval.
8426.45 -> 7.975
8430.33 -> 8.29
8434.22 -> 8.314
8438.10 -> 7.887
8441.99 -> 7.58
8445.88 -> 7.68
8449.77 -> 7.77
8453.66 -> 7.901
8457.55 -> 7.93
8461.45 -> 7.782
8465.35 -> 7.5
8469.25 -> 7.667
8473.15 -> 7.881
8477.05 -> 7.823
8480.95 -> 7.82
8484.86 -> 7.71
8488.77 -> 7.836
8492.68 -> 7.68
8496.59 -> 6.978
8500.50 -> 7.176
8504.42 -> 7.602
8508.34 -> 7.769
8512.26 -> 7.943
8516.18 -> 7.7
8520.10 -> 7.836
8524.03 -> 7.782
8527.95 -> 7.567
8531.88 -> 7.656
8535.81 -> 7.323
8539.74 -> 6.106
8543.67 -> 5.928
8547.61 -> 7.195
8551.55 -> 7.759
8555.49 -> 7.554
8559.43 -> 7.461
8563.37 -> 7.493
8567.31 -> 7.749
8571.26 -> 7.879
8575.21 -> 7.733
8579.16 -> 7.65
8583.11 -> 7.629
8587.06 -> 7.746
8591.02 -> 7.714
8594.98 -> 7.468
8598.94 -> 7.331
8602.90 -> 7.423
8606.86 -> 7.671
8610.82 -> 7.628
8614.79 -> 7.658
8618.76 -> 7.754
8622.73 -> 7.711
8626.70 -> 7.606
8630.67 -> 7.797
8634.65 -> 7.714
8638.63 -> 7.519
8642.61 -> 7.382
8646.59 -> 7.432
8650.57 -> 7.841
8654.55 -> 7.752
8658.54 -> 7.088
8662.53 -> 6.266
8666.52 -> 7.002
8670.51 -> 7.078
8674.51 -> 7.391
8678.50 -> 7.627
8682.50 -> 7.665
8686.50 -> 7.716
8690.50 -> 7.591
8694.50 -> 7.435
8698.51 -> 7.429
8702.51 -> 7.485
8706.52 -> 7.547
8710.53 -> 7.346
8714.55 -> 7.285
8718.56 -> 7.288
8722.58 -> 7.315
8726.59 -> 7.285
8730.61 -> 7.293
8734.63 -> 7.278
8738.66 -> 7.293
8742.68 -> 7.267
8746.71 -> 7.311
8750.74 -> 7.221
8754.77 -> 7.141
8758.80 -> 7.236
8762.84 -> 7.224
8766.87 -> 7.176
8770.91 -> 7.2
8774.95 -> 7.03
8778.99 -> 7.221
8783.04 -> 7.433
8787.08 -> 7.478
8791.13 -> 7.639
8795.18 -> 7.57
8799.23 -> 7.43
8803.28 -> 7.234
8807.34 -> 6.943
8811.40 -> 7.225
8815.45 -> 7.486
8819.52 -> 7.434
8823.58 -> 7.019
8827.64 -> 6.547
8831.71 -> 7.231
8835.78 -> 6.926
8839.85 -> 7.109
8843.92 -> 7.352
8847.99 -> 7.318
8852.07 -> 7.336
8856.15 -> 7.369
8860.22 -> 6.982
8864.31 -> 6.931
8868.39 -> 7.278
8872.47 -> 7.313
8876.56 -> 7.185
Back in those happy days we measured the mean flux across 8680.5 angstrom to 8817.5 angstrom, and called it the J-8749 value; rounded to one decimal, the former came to 7.3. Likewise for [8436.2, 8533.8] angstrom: 7.7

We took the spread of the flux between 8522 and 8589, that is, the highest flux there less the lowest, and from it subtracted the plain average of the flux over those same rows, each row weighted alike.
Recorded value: -5.5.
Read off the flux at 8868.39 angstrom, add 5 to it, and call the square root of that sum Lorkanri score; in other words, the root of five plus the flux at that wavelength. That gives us 3.50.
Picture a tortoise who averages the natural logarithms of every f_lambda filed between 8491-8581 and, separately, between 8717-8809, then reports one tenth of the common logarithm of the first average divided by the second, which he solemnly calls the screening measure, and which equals 0.0005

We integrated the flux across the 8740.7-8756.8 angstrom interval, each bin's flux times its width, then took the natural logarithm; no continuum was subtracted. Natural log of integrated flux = 4.76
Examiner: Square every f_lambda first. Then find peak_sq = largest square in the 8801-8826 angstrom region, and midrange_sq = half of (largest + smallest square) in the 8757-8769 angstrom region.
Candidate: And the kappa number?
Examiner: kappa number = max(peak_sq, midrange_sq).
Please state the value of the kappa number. 56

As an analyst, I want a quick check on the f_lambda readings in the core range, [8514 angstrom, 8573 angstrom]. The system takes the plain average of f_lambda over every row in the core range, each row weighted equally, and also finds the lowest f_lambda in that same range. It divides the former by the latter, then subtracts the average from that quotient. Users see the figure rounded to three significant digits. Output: -6.15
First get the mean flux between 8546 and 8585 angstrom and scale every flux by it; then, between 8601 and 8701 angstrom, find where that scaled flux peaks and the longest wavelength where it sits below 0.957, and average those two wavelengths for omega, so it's 8660.5 angstrom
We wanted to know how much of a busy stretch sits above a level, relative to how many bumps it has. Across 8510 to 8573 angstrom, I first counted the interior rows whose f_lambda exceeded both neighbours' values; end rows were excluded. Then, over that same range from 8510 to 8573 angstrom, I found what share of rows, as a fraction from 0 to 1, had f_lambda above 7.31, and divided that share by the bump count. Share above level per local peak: 0.27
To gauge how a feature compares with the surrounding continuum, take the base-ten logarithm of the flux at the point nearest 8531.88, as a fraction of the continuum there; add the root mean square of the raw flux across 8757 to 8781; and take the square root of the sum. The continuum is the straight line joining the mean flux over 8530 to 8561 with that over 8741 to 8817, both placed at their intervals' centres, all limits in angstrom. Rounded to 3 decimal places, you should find 2.686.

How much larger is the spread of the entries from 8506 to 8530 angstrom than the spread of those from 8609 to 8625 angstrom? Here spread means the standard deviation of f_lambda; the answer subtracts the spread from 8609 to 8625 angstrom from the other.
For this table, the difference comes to 0.07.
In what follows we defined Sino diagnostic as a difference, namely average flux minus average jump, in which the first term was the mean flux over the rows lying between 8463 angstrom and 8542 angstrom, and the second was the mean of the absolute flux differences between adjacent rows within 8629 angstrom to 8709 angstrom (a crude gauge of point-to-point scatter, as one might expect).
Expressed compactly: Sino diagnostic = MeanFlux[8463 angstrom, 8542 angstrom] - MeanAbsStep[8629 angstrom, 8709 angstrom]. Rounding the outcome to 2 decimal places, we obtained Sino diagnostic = 7.34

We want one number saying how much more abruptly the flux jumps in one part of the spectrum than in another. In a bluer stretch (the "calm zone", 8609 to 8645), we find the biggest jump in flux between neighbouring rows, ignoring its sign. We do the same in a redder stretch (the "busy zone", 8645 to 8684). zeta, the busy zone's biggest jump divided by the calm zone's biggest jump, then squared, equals 18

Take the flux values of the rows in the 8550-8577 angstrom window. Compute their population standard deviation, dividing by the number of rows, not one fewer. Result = 0.15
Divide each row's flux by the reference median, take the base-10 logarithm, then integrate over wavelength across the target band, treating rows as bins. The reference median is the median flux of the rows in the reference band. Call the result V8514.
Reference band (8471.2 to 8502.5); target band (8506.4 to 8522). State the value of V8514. 0.0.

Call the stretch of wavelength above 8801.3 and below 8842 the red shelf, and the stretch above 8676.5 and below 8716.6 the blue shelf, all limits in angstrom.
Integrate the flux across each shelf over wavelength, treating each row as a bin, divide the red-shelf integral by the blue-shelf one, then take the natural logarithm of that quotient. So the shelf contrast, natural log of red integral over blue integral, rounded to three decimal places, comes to -0.040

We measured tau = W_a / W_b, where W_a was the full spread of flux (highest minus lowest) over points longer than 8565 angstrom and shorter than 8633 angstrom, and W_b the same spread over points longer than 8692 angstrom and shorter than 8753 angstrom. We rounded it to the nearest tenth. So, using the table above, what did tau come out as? 1.7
